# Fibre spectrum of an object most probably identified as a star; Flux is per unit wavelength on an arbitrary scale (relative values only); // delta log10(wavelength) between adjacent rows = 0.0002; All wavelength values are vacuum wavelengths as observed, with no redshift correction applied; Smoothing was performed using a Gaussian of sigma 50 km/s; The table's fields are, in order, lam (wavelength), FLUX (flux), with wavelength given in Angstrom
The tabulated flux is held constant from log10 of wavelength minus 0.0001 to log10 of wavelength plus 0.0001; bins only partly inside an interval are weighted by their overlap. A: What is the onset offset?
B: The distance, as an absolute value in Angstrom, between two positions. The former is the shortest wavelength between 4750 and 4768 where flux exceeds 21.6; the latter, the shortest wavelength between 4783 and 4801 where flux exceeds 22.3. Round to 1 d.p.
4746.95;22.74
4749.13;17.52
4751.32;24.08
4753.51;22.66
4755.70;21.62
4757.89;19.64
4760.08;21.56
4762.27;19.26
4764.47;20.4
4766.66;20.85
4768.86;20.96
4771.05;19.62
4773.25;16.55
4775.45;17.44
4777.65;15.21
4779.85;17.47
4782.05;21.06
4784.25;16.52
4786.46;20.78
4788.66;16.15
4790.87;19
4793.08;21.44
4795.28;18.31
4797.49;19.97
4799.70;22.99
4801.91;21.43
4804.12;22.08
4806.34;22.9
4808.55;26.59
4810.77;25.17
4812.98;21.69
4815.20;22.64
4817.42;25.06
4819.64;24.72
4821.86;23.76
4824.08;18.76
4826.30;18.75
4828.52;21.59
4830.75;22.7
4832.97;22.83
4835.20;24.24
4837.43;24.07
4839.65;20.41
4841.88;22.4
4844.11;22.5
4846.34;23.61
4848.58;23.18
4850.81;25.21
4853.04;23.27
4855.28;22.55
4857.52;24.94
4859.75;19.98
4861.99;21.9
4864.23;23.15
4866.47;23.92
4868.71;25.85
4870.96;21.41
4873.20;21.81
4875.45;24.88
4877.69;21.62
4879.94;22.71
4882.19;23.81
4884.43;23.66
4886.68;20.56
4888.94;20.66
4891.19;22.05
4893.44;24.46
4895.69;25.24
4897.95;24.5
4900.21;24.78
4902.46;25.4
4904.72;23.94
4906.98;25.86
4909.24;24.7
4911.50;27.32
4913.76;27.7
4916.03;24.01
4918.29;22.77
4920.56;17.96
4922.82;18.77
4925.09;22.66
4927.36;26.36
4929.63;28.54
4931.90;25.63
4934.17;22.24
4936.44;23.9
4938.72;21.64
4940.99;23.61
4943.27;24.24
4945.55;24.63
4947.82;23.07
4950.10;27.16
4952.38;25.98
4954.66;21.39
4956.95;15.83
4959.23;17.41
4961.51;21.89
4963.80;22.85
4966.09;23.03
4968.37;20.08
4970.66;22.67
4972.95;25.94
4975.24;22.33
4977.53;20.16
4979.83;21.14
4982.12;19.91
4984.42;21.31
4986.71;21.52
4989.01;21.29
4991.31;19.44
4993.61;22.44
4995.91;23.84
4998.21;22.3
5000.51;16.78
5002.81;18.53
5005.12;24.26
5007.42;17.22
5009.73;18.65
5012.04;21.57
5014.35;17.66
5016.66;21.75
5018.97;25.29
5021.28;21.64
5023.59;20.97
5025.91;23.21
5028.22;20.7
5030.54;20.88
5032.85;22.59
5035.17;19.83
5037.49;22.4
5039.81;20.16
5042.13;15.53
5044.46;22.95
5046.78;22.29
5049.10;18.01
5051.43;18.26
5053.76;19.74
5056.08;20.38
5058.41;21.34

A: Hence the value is 48.4 Angstrom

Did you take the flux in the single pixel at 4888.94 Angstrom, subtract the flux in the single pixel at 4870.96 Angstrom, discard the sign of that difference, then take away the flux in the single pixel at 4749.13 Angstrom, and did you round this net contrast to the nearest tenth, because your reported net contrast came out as -16.8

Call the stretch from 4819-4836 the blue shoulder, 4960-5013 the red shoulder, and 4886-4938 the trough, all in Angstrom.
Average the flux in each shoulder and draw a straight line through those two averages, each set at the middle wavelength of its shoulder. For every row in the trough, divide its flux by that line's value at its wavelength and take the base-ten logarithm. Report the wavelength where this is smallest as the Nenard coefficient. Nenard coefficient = 4920.56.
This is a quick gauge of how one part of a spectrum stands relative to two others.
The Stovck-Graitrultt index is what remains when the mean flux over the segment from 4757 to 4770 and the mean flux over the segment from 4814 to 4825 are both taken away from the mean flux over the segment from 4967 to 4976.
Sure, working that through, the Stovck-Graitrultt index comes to -20.7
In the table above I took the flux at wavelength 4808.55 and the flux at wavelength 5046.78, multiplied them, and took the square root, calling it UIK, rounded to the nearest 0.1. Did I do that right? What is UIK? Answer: 24.3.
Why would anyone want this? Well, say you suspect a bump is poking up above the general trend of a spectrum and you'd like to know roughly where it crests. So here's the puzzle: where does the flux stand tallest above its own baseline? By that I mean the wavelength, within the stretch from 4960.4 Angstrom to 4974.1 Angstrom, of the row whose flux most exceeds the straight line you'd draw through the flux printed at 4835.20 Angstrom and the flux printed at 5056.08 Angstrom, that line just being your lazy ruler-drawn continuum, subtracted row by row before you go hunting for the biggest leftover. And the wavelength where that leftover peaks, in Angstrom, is 4972.95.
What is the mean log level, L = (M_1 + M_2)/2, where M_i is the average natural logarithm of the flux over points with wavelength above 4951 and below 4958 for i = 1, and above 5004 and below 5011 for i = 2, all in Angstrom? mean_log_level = 3.01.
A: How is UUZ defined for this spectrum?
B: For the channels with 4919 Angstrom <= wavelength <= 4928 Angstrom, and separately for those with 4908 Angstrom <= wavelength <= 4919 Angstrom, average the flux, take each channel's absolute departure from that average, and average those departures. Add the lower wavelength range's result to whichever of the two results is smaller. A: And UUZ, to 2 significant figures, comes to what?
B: 3.5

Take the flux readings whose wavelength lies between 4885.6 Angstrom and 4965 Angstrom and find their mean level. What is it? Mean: 23.4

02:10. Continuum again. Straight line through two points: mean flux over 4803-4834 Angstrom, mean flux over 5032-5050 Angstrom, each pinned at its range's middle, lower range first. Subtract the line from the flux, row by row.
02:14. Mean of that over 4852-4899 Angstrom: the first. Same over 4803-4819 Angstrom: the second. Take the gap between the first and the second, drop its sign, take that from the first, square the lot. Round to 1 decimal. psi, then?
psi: 0.5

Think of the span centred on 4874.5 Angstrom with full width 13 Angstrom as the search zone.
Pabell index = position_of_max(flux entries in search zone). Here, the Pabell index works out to 4868.71 Angstrom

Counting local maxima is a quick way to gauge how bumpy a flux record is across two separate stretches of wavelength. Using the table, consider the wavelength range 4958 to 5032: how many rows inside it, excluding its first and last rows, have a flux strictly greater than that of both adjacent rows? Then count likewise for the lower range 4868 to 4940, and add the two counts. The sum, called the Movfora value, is 17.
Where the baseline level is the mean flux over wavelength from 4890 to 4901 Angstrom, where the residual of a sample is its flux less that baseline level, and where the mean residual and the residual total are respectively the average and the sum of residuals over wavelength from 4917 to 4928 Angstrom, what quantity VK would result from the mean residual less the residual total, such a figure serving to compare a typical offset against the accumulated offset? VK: 10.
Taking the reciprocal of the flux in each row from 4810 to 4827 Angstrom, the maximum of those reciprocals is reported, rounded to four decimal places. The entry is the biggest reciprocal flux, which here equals 0.0533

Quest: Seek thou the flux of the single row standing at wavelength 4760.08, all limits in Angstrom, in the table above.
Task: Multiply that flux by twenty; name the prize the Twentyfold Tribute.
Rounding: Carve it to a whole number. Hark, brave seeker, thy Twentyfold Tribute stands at 431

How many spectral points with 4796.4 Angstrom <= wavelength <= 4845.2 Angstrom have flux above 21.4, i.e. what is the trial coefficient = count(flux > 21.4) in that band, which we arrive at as 18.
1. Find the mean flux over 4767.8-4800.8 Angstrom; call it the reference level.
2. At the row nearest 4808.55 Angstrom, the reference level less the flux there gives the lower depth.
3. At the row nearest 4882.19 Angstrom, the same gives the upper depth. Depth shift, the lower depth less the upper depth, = -2.8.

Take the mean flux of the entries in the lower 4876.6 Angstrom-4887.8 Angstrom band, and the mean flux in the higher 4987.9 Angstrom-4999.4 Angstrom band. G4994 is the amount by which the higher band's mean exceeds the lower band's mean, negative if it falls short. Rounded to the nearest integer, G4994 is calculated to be -1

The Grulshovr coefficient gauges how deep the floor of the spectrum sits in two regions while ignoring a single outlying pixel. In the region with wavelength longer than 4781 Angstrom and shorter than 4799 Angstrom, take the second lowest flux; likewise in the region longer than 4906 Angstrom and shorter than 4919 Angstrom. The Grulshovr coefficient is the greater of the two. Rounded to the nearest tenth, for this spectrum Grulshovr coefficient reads 24.0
